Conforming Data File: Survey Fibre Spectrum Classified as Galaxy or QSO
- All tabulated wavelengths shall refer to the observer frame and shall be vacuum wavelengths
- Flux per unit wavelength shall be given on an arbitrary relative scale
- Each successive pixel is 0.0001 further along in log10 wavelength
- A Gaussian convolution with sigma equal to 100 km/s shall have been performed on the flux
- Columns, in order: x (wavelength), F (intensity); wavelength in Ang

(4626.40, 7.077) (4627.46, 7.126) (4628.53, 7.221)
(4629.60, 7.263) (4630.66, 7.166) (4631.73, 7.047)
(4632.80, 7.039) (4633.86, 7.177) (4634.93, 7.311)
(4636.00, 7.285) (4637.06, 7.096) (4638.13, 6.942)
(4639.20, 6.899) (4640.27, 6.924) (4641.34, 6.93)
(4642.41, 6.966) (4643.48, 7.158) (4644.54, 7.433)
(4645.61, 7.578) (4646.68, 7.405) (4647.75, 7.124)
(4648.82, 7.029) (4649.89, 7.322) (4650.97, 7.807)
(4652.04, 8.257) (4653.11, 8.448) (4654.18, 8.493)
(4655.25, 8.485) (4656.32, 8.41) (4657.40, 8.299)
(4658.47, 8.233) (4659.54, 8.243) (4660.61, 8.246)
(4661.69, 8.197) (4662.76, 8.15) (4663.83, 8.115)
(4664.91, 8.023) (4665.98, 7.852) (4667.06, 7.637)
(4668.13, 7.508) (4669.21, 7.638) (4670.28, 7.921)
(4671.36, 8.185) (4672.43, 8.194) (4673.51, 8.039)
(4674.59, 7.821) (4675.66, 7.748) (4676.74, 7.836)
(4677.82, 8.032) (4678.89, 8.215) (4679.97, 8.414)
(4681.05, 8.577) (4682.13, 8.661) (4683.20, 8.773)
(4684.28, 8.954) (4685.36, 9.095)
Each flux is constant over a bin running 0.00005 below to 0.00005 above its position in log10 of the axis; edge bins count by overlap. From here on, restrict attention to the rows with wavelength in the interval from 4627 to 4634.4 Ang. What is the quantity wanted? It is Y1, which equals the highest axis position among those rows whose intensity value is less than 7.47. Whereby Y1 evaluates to 4633.86 Ang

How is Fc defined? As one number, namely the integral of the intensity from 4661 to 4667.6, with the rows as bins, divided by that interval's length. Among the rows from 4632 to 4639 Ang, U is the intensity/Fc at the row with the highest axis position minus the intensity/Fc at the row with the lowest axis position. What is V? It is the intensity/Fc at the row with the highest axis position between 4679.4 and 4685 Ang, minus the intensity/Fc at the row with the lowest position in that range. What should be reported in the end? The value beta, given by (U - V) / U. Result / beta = 6.6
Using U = -0.01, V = 0.07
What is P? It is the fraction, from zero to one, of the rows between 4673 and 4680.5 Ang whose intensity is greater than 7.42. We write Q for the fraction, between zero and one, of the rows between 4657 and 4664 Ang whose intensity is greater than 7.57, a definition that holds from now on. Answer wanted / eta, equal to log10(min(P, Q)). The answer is 0.00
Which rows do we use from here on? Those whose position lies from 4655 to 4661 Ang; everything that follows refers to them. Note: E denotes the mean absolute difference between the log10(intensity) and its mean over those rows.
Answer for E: 0.004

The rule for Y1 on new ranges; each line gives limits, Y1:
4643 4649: 4648.82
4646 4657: 4649.89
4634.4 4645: 4644.54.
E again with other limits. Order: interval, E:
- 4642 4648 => 0.012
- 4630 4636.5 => 0.005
